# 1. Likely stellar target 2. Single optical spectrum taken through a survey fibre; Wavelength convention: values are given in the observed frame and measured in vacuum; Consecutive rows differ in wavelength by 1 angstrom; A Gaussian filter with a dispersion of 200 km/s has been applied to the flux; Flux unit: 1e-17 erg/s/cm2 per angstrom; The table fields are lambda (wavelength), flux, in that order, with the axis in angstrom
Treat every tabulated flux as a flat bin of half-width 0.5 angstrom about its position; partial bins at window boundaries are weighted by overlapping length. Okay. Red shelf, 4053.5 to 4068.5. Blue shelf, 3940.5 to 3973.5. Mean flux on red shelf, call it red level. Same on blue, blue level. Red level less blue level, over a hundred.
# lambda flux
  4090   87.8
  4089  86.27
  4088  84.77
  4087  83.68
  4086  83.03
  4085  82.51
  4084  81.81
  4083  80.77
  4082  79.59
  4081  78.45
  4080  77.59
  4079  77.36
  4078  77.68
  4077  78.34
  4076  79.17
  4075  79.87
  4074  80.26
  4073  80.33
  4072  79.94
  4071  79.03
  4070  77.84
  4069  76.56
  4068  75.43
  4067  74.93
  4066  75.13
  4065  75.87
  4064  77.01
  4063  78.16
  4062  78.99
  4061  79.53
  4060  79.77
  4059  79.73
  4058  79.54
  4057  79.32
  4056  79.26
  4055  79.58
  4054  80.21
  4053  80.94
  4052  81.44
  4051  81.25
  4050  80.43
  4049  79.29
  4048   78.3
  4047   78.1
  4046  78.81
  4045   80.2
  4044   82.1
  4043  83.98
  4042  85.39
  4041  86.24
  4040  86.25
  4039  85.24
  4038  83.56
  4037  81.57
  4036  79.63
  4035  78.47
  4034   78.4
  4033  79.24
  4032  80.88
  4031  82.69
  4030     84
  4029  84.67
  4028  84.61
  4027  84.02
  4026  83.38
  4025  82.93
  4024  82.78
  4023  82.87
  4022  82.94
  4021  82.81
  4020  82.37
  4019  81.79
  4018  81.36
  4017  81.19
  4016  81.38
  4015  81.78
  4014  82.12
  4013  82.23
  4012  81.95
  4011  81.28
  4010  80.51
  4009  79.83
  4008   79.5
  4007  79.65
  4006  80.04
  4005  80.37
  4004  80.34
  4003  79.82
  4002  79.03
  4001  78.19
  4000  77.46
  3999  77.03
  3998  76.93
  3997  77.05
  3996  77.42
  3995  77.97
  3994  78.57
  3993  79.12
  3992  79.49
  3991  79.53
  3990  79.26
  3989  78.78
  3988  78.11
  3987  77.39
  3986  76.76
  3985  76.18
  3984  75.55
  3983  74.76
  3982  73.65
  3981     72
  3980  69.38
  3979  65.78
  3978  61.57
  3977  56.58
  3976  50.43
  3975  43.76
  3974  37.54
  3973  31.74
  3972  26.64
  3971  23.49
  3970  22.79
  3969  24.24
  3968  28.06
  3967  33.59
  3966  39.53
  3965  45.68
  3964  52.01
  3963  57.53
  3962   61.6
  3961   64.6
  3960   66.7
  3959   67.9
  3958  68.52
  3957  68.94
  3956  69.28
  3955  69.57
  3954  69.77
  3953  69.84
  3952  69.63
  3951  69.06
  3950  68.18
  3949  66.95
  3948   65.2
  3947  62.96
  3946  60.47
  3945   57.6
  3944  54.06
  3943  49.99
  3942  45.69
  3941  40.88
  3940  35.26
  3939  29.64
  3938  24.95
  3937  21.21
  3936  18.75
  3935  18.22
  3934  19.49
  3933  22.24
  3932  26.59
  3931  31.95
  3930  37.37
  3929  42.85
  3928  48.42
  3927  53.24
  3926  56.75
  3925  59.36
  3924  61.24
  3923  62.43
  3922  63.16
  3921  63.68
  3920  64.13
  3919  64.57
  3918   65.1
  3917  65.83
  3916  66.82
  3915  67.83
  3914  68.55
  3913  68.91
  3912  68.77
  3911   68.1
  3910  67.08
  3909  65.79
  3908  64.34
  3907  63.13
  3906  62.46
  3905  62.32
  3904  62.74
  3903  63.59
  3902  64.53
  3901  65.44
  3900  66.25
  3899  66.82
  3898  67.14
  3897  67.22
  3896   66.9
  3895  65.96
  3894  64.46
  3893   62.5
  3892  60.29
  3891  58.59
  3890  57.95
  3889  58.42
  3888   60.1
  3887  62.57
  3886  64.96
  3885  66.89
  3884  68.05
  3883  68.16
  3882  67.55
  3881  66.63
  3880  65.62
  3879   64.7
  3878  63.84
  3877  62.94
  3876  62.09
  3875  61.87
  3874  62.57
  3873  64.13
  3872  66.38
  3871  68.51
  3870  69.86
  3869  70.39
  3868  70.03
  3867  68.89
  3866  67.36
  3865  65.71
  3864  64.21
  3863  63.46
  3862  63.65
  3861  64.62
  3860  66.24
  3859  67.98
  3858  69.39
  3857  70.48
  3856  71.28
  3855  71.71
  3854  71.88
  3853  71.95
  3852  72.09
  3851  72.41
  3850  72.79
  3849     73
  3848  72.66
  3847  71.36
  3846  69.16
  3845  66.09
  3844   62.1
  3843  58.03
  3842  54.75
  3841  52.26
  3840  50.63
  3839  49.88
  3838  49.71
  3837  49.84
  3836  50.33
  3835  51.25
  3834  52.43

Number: 0.24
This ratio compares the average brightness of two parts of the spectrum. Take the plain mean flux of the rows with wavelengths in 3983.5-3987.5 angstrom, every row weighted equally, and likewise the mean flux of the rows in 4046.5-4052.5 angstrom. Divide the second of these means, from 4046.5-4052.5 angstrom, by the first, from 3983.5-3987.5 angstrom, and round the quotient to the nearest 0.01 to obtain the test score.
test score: 1.04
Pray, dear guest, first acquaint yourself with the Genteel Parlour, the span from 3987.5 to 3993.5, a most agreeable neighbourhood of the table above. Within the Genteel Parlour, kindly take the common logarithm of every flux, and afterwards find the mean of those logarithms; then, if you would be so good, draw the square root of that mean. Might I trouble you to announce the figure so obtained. 1.38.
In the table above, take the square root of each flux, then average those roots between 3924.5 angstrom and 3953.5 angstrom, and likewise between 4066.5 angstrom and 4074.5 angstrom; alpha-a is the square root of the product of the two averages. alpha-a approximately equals 7.65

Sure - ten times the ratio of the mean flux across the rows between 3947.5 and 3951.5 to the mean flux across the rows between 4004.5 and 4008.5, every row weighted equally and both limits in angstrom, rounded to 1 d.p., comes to 8.4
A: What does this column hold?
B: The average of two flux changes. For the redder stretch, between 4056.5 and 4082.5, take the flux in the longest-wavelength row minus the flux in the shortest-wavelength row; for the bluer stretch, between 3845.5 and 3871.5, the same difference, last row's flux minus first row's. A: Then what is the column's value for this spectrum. 0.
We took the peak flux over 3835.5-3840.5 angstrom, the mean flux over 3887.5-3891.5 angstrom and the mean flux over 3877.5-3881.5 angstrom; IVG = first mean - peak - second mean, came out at -57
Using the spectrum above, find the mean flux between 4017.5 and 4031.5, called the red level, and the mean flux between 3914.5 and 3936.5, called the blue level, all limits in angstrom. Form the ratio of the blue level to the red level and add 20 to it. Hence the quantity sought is 20.6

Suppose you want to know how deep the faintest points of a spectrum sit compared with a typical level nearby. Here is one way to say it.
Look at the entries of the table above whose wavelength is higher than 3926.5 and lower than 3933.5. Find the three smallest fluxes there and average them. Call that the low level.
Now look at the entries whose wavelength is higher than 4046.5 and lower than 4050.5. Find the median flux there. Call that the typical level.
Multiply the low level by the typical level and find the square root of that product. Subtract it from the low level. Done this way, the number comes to -19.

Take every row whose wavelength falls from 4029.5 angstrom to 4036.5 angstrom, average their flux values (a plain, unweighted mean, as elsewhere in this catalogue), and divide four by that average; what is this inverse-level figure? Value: 0.050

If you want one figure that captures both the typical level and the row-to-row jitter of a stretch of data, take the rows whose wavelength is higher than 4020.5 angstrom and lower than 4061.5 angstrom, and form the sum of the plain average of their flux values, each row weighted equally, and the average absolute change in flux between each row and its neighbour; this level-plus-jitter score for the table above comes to 82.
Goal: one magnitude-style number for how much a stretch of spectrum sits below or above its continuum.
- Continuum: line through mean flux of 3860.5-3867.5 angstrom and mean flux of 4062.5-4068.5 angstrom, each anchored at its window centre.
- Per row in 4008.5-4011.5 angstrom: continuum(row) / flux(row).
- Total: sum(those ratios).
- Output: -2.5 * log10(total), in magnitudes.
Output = -1.088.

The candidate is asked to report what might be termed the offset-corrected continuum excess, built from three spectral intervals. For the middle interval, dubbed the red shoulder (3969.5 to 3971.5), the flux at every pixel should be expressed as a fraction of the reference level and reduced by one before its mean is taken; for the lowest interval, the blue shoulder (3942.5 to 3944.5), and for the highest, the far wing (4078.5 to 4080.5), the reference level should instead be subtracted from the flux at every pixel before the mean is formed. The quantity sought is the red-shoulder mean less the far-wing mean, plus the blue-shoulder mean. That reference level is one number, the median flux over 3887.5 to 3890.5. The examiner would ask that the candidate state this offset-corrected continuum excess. -26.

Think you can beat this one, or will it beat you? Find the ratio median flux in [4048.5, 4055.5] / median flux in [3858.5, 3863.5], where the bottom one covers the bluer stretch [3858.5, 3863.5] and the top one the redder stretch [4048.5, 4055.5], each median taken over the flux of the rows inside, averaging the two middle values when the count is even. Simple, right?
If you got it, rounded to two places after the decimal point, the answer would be 1.24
